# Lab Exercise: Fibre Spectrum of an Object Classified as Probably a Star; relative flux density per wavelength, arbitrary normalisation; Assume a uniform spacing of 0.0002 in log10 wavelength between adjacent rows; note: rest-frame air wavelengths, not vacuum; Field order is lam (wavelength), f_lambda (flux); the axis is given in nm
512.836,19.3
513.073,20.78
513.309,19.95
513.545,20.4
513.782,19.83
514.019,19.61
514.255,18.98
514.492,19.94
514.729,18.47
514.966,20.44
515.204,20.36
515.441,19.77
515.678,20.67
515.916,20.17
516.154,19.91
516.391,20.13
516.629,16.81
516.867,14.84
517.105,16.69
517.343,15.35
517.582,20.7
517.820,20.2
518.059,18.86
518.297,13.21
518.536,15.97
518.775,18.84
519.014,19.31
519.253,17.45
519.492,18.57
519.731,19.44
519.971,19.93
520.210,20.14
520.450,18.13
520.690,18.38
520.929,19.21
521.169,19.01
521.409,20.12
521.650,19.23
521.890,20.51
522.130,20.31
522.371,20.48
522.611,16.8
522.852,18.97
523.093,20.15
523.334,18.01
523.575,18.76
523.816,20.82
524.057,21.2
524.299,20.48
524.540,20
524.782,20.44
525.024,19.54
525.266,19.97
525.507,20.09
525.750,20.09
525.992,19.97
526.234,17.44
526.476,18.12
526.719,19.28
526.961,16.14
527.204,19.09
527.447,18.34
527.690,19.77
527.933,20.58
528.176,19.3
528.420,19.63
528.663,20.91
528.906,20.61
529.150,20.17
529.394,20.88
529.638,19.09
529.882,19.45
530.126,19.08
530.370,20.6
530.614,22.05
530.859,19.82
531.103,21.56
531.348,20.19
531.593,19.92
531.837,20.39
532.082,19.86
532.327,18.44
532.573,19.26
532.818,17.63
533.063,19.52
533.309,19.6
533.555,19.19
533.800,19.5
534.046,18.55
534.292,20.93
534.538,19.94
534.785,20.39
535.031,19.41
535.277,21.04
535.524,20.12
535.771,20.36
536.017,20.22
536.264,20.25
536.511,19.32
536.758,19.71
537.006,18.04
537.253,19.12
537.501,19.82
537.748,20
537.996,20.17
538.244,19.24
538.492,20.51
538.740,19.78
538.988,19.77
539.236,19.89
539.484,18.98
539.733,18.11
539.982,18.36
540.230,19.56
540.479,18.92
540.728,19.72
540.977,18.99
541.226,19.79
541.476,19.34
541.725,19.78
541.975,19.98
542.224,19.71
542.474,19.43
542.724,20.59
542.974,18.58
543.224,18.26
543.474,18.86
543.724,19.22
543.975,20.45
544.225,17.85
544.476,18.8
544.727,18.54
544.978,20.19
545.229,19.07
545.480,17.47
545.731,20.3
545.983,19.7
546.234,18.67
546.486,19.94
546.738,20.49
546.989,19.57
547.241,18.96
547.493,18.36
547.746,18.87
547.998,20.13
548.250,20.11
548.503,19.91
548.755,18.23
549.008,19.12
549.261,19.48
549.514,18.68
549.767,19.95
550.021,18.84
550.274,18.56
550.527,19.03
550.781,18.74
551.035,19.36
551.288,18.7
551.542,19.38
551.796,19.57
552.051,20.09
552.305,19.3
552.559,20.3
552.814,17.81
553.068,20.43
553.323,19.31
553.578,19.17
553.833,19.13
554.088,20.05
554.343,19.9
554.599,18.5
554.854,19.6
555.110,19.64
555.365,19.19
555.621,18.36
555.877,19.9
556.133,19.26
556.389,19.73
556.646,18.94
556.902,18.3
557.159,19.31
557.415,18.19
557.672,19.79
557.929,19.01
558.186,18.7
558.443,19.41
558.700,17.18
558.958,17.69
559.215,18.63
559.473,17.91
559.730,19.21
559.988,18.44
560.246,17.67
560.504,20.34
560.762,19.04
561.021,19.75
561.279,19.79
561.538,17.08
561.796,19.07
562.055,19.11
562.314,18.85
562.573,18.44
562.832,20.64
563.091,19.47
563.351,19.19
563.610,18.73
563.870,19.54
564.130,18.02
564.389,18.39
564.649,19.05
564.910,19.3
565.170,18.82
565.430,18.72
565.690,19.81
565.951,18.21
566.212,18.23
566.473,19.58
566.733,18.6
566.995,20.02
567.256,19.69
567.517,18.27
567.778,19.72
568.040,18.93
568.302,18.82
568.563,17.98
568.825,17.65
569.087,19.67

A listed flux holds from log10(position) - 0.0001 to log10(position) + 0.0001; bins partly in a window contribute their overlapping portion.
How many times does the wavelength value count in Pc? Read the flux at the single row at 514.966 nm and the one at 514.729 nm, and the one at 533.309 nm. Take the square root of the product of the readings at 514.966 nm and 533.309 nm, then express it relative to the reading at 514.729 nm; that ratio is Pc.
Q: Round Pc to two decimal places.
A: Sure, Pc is 1.08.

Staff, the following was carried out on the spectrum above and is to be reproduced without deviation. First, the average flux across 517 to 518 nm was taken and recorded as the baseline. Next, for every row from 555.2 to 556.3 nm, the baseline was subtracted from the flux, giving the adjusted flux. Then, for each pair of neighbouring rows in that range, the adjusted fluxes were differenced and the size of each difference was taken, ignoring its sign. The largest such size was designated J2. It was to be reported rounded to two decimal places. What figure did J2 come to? 1.54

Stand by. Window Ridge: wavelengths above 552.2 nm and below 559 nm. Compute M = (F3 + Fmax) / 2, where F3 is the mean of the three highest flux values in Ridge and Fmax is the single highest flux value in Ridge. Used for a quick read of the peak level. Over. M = 20.3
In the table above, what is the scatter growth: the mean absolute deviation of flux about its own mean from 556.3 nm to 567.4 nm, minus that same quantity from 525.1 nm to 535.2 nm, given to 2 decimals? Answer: -0.17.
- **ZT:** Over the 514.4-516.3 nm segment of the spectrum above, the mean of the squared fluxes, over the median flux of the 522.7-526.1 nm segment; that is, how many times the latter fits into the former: 19.9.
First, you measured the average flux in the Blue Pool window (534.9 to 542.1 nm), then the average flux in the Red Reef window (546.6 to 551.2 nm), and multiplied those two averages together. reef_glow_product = 377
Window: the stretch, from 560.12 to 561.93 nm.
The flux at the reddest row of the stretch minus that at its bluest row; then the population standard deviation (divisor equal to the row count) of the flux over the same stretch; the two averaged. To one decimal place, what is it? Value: 1.2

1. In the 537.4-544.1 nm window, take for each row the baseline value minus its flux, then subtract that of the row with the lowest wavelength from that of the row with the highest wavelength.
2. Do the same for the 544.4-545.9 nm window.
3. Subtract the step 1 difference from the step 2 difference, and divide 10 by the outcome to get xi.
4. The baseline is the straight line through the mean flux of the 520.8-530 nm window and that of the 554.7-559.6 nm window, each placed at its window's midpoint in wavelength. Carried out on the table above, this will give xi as -13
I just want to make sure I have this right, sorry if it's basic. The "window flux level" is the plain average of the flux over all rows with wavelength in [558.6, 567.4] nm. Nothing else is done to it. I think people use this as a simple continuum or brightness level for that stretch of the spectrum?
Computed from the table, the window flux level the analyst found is 18.9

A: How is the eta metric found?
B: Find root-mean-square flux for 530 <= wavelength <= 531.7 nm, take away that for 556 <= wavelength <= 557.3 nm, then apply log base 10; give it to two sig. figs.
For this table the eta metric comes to 0.14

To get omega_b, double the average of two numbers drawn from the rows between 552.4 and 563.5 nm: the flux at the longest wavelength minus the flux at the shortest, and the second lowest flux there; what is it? 16.1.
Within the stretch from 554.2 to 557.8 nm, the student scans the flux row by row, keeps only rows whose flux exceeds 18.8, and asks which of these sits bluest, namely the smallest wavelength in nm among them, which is 554.343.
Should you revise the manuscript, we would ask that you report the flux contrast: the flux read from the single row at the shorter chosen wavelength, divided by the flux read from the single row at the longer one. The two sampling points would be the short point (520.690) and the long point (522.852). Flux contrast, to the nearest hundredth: 0.97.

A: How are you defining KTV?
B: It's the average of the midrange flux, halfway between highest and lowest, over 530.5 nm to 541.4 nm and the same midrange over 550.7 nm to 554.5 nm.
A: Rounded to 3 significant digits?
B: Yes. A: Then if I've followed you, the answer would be 19.5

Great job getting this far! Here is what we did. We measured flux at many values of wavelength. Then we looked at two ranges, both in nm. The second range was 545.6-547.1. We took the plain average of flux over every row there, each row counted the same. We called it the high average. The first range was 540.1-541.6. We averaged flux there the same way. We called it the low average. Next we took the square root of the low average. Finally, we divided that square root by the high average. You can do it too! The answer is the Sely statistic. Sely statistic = 0.223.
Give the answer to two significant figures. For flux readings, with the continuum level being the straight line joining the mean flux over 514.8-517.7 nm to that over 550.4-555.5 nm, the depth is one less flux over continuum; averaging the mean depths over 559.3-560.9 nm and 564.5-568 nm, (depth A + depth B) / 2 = 0.030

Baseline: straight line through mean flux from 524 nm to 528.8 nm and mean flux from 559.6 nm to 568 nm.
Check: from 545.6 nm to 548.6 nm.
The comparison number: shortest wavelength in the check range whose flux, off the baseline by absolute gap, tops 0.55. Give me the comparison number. 545.731 nm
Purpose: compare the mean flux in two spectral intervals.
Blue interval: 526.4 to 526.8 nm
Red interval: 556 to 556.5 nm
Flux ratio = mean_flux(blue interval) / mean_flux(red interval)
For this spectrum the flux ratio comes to 0.96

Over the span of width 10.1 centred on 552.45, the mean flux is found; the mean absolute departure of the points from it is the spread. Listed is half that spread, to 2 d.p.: 0.27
